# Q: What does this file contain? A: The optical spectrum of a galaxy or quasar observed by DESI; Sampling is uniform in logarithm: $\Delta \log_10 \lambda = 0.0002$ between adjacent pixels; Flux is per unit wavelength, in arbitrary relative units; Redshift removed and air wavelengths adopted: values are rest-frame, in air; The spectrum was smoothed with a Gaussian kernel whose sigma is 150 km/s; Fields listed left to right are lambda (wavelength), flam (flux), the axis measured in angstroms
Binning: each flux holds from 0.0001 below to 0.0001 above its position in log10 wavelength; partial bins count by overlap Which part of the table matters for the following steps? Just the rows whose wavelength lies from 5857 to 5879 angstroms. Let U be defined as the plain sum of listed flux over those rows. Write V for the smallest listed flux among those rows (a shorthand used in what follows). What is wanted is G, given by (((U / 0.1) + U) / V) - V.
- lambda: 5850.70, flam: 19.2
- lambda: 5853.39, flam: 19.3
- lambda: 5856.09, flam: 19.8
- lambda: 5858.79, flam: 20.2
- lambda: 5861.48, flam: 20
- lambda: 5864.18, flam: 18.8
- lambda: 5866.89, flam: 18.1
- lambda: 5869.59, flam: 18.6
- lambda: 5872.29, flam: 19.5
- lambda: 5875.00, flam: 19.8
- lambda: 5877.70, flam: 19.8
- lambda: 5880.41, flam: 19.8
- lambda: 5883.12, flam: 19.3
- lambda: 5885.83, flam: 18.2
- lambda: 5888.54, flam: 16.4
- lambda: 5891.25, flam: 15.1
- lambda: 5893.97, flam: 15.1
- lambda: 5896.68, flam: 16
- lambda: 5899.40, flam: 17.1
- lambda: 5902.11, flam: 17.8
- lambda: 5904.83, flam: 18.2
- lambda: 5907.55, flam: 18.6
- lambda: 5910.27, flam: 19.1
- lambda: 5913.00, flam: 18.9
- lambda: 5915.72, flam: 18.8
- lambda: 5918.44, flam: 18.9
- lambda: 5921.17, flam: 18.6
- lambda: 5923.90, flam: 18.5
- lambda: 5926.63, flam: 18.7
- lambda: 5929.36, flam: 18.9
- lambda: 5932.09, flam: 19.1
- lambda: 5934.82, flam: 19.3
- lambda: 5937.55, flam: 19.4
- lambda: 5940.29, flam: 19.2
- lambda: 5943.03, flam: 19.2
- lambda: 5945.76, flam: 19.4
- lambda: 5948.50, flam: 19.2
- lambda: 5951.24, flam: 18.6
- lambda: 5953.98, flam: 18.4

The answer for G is 76.0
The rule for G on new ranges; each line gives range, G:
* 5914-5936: 71.2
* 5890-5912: 84.7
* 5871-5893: 92.6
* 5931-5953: 72.1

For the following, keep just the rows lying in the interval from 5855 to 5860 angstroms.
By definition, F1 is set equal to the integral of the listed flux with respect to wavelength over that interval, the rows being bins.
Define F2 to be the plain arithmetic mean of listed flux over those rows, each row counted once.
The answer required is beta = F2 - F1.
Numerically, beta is -80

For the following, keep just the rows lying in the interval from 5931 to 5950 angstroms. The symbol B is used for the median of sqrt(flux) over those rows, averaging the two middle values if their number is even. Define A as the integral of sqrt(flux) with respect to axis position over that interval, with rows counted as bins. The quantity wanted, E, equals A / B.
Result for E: 19.0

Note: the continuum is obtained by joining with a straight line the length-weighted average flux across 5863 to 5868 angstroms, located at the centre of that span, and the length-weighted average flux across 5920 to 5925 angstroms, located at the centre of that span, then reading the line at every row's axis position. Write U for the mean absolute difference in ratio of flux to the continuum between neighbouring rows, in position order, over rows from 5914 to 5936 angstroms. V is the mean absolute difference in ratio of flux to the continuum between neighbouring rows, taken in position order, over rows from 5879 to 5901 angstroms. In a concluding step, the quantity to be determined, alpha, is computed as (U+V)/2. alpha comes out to 0.031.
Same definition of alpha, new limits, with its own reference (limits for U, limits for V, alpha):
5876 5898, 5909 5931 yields 0.026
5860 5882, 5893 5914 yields 0.030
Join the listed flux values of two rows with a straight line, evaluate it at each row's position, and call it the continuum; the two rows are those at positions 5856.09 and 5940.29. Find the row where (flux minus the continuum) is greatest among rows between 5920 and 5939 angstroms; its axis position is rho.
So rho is 5937.55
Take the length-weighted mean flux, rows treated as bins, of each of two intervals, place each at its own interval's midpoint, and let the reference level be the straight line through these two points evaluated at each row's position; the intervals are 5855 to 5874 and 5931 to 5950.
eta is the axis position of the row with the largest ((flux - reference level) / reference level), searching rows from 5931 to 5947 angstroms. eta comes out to 5945.76 angstroms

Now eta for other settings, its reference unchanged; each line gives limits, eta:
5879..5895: 5880.41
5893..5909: 5907.55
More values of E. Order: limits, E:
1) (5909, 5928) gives 19.0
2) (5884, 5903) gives 19.1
